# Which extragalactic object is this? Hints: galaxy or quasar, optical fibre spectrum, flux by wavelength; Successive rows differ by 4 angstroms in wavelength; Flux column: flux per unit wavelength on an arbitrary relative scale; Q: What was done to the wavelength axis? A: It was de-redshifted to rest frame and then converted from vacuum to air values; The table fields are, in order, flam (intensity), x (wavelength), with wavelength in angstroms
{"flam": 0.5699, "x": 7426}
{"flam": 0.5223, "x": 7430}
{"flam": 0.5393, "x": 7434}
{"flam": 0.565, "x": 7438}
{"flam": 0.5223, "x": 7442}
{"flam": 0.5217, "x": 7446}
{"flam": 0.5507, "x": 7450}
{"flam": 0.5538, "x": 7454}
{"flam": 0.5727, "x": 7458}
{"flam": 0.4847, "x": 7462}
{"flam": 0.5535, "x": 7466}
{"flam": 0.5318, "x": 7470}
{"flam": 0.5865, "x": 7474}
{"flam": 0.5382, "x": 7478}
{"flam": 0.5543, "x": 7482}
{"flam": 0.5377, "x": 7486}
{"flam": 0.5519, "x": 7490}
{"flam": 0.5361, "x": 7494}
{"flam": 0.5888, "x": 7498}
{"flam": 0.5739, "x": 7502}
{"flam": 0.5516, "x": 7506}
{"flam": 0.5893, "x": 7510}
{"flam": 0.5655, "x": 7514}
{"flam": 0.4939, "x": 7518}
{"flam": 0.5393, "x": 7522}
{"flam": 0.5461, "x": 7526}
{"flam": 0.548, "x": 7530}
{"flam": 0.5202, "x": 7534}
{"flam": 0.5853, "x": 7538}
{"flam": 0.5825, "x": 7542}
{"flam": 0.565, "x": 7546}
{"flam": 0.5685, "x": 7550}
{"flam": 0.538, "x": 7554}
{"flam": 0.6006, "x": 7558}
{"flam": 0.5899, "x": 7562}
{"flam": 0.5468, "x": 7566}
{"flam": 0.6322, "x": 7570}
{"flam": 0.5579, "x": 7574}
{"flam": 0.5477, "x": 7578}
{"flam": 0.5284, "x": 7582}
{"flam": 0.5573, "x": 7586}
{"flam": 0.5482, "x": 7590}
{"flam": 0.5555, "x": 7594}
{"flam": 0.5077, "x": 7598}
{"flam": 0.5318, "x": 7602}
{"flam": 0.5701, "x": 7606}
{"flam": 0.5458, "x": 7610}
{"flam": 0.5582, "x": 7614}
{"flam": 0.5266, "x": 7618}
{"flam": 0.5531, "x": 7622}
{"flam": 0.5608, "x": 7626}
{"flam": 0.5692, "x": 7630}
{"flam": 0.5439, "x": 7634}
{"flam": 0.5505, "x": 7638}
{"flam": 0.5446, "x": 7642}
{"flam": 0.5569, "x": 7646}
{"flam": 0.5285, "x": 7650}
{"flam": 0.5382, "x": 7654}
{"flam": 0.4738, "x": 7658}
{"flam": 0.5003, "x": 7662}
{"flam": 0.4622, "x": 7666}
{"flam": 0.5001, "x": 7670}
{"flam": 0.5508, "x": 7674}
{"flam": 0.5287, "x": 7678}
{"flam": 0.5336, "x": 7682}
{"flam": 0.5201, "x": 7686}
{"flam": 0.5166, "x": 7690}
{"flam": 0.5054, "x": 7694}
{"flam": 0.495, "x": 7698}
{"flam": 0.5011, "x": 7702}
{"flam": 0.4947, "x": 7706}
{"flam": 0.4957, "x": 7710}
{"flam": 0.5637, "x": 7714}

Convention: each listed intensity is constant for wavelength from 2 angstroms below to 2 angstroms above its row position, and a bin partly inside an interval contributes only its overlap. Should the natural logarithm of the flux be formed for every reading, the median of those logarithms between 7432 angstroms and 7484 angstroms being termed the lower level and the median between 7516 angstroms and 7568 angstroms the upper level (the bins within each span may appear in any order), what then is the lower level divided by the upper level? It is 0.992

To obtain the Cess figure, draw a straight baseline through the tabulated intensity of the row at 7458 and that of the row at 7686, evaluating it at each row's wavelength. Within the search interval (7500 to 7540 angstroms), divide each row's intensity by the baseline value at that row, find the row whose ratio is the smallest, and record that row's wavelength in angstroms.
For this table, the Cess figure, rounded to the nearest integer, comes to 7518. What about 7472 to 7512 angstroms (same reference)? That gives 7478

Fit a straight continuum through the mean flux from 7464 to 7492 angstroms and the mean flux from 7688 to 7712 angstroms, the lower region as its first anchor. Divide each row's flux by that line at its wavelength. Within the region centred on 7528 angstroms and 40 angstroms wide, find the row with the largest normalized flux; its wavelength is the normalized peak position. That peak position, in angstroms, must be 7538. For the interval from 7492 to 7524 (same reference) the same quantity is 7510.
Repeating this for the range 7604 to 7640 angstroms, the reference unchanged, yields 7630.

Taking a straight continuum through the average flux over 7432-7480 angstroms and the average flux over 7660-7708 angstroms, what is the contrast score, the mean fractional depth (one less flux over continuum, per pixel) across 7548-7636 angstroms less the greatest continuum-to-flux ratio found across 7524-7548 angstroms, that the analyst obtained -1.09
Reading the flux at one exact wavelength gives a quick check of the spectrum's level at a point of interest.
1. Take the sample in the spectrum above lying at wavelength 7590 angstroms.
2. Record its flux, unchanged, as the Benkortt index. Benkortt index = 0.5482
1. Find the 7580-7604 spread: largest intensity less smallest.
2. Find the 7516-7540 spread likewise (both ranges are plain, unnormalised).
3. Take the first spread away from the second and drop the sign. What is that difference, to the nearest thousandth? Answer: 0.042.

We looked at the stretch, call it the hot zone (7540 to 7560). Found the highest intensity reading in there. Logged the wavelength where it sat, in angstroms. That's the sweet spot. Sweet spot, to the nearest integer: 7558 angstroms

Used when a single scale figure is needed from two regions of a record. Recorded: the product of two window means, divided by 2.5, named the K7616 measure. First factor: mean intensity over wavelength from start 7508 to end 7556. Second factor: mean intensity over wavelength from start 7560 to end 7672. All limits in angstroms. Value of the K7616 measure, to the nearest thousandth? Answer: 0.120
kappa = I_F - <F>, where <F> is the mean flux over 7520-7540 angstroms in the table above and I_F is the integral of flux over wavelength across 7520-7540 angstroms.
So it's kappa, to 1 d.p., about 10.4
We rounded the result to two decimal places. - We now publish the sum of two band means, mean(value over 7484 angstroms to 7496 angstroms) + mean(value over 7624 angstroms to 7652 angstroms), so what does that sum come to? 1.09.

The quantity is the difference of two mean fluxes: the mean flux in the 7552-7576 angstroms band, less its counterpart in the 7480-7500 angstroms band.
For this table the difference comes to 0.024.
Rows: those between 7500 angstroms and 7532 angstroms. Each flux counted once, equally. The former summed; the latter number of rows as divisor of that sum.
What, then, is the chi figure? 0.551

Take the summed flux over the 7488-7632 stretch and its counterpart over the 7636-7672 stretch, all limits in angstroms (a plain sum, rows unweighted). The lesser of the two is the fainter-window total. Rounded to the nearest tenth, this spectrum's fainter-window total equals 4.7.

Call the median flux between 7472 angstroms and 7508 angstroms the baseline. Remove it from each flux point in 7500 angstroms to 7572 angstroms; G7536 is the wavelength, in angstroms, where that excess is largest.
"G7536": 7570 angstroms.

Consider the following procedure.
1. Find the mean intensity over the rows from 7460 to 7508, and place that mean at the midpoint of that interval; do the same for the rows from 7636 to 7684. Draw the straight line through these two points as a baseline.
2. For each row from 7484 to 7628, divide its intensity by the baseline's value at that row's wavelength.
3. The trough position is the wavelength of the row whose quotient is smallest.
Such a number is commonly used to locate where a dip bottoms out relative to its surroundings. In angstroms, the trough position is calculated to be 7518 angstroms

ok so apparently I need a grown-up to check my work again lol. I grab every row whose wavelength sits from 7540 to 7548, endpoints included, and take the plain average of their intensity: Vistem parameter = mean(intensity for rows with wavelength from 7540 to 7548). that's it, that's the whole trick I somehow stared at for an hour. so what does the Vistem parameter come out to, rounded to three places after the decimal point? 0.574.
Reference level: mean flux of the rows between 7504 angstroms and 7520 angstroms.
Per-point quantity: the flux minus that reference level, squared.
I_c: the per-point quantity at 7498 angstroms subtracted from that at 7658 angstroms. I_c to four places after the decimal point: 0.0043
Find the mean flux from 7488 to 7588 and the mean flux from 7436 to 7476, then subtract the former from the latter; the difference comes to -0.016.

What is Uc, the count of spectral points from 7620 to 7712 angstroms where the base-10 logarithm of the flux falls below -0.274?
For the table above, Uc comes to 13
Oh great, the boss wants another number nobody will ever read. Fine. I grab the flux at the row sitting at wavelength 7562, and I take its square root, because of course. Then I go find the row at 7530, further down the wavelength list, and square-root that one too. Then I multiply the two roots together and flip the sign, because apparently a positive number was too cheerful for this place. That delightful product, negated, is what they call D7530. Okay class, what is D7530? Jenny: -0.57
